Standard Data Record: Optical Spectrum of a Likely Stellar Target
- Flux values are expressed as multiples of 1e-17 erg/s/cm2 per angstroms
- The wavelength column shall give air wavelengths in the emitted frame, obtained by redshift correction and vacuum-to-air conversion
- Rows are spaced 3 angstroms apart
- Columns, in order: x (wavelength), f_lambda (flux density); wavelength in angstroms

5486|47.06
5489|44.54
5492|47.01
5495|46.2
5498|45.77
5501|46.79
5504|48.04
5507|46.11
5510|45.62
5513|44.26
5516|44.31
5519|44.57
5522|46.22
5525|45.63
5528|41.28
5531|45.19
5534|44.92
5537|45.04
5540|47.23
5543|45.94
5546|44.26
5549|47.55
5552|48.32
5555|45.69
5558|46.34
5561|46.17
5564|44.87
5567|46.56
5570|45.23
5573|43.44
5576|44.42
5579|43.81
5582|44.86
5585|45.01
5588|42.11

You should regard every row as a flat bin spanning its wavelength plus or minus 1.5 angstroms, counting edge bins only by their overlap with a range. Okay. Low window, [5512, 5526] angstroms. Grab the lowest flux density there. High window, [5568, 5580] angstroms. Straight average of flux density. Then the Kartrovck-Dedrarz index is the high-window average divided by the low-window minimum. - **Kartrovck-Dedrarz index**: 1.00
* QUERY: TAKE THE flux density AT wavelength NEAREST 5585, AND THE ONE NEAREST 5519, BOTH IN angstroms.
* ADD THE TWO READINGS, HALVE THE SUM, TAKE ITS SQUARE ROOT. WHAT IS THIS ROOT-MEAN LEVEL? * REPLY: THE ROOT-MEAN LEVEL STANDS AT 6.69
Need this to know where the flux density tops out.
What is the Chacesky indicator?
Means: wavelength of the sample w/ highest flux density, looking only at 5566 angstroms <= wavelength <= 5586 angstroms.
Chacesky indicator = 5567 angstroms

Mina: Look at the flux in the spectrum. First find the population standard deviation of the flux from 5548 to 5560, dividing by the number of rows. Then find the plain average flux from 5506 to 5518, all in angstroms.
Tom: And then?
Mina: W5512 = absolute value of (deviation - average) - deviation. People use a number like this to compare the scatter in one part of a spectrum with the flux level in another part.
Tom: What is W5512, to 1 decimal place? 43.0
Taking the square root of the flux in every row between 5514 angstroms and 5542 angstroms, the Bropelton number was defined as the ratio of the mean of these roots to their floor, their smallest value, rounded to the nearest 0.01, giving 1.04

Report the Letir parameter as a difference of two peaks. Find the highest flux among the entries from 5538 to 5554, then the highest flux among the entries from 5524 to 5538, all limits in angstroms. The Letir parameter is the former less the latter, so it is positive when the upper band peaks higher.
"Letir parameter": 2.7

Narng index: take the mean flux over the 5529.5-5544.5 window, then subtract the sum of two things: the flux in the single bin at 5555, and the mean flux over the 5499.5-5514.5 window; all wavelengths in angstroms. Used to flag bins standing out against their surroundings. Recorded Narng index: -46.2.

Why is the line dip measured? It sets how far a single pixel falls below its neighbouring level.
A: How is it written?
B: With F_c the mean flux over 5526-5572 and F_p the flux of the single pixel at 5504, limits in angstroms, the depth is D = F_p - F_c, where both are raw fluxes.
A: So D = 2.4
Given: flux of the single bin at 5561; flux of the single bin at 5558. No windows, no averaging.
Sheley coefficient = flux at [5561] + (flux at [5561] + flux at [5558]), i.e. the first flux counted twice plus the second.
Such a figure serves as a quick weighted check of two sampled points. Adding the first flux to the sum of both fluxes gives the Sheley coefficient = 139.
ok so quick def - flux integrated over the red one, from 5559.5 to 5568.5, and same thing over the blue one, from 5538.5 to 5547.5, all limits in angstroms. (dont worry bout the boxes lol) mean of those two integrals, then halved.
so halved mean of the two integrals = 206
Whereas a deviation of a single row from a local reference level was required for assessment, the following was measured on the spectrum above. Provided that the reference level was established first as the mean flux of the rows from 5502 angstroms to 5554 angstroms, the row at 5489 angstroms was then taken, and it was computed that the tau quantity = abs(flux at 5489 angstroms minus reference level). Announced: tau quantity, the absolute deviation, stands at 1.0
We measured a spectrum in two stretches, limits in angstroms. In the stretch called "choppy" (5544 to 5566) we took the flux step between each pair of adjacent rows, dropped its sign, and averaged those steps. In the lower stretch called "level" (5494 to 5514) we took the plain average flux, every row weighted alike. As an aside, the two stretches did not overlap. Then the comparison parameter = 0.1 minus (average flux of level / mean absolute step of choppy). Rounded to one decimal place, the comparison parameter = -31.3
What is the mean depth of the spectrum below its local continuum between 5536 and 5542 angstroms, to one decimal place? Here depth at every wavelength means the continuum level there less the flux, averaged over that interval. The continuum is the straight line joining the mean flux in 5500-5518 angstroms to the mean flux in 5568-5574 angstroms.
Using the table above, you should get -1.0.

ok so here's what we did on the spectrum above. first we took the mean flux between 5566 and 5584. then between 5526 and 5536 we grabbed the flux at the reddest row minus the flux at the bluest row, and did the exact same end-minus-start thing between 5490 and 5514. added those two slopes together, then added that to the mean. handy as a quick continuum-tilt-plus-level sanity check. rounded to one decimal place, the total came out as 45.6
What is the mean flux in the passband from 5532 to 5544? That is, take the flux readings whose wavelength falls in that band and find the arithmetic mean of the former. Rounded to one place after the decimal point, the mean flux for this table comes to 45.8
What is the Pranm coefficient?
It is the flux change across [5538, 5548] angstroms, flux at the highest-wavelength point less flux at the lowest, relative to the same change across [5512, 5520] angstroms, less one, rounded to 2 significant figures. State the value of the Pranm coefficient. -11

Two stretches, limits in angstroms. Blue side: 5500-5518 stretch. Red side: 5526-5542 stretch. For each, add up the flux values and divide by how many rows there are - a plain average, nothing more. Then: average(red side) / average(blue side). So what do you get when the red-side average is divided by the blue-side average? 0.98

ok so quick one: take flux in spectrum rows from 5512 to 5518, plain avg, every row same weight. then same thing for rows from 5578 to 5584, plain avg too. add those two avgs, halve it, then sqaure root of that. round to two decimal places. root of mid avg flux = 6.66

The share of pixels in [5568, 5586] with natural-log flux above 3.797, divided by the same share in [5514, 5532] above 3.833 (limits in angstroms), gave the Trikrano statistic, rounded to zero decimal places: 3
